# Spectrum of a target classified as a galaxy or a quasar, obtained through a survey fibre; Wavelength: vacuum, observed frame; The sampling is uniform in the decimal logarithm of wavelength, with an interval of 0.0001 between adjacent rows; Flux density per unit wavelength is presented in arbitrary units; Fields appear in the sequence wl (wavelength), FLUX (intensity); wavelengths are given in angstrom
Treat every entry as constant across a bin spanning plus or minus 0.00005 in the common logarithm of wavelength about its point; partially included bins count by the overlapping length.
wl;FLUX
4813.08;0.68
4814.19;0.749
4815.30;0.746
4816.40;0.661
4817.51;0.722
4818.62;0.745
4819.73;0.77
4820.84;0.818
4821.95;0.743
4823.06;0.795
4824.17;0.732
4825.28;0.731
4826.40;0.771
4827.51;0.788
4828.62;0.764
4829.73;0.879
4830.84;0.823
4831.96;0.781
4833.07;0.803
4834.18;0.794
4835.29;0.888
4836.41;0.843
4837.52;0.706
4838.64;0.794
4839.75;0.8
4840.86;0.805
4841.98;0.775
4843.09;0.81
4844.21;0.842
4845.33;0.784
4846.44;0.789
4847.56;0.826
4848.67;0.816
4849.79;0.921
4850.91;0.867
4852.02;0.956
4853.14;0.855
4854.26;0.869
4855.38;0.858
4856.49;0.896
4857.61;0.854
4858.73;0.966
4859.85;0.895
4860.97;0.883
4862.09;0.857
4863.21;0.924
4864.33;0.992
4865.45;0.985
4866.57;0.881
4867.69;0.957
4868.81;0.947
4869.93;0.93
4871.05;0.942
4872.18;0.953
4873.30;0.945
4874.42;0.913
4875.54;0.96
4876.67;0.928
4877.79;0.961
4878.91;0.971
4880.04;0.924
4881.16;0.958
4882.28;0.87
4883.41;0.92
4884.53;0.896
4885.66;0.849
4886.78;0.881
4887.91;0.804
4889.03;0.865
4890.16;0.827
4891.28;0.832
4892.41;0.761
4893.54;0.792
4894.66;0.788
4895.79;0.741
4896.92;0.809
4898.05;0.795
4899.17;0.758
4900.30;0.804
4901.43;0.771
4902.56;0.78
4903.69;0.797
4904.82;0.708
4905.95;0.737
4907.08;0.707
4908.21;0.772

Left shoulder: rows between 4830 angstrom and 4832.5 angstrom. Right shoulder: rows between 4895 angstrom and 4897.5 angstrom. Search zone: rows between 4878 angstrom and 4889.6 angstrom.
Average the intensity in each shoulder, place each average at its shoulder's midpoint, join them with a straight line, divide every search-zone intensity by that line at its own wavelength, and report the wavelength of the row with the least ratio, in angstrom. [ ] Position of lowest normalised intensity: 4887.91 angstrom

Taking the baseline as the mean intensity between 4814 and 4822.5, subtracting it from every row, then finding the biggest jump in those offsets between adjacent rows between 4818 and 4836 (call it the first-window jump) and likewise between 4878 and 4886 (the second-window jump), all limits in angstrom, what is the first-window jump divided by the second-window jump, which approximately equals 1.3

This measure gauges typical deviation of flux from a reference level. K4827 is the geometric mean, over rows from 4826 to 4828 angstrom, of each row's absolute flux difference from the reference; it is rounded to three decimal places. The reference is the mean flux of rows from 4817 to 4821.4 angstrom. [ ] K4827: 0.013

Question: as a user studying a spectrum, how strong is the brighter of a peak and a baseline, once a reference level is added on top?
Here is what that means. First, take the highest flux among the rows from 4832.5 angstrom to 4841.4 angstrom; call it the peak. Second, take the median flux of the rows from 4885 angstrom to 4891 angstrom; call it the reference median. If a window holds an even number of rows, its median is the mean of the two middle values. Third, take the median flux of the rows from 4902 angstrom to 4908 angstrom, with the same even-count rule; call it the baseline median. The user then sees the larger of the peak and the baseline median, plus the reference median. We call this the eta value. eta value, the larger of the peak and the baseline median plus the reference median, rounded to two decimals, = 1.74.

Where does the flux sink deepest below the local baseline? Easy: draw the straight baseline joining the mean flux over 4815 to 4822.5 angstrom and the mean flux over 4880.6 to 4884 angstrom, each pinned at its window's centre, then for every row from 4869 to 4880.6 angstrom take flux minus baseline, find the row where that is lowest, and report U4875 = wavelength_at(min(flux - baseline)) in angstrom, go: 4880.04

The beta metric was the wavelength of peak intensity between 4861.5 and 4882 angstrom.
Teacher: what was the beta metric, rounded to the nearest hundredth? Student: 4864.33 angstrom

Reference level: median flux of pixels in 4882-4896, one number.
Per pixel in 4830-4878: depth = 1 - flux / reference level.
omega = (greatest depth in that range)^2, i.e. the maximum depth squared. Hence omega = 0.023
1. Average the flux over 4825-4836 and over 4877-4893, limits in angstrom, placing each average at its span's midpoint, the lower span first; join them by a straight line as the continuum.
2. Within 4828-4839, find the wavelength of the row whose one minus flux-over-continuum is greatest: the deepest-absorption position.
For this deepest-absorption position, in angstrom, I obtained 4837.52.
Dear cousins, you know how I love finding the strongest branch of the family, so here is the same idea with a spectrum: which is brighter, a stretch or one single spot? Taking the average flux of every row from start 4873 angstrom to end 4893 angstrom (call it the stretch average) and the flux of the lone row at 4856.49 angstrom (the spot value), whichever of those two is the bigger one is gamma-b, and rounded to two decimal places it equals 0.90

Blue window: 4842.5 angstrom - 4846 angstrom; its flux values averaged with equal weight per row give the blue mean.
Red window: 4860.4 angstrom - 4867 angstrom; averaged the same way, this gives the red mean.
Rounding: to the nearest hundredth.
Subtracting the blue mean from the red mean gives 0.11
